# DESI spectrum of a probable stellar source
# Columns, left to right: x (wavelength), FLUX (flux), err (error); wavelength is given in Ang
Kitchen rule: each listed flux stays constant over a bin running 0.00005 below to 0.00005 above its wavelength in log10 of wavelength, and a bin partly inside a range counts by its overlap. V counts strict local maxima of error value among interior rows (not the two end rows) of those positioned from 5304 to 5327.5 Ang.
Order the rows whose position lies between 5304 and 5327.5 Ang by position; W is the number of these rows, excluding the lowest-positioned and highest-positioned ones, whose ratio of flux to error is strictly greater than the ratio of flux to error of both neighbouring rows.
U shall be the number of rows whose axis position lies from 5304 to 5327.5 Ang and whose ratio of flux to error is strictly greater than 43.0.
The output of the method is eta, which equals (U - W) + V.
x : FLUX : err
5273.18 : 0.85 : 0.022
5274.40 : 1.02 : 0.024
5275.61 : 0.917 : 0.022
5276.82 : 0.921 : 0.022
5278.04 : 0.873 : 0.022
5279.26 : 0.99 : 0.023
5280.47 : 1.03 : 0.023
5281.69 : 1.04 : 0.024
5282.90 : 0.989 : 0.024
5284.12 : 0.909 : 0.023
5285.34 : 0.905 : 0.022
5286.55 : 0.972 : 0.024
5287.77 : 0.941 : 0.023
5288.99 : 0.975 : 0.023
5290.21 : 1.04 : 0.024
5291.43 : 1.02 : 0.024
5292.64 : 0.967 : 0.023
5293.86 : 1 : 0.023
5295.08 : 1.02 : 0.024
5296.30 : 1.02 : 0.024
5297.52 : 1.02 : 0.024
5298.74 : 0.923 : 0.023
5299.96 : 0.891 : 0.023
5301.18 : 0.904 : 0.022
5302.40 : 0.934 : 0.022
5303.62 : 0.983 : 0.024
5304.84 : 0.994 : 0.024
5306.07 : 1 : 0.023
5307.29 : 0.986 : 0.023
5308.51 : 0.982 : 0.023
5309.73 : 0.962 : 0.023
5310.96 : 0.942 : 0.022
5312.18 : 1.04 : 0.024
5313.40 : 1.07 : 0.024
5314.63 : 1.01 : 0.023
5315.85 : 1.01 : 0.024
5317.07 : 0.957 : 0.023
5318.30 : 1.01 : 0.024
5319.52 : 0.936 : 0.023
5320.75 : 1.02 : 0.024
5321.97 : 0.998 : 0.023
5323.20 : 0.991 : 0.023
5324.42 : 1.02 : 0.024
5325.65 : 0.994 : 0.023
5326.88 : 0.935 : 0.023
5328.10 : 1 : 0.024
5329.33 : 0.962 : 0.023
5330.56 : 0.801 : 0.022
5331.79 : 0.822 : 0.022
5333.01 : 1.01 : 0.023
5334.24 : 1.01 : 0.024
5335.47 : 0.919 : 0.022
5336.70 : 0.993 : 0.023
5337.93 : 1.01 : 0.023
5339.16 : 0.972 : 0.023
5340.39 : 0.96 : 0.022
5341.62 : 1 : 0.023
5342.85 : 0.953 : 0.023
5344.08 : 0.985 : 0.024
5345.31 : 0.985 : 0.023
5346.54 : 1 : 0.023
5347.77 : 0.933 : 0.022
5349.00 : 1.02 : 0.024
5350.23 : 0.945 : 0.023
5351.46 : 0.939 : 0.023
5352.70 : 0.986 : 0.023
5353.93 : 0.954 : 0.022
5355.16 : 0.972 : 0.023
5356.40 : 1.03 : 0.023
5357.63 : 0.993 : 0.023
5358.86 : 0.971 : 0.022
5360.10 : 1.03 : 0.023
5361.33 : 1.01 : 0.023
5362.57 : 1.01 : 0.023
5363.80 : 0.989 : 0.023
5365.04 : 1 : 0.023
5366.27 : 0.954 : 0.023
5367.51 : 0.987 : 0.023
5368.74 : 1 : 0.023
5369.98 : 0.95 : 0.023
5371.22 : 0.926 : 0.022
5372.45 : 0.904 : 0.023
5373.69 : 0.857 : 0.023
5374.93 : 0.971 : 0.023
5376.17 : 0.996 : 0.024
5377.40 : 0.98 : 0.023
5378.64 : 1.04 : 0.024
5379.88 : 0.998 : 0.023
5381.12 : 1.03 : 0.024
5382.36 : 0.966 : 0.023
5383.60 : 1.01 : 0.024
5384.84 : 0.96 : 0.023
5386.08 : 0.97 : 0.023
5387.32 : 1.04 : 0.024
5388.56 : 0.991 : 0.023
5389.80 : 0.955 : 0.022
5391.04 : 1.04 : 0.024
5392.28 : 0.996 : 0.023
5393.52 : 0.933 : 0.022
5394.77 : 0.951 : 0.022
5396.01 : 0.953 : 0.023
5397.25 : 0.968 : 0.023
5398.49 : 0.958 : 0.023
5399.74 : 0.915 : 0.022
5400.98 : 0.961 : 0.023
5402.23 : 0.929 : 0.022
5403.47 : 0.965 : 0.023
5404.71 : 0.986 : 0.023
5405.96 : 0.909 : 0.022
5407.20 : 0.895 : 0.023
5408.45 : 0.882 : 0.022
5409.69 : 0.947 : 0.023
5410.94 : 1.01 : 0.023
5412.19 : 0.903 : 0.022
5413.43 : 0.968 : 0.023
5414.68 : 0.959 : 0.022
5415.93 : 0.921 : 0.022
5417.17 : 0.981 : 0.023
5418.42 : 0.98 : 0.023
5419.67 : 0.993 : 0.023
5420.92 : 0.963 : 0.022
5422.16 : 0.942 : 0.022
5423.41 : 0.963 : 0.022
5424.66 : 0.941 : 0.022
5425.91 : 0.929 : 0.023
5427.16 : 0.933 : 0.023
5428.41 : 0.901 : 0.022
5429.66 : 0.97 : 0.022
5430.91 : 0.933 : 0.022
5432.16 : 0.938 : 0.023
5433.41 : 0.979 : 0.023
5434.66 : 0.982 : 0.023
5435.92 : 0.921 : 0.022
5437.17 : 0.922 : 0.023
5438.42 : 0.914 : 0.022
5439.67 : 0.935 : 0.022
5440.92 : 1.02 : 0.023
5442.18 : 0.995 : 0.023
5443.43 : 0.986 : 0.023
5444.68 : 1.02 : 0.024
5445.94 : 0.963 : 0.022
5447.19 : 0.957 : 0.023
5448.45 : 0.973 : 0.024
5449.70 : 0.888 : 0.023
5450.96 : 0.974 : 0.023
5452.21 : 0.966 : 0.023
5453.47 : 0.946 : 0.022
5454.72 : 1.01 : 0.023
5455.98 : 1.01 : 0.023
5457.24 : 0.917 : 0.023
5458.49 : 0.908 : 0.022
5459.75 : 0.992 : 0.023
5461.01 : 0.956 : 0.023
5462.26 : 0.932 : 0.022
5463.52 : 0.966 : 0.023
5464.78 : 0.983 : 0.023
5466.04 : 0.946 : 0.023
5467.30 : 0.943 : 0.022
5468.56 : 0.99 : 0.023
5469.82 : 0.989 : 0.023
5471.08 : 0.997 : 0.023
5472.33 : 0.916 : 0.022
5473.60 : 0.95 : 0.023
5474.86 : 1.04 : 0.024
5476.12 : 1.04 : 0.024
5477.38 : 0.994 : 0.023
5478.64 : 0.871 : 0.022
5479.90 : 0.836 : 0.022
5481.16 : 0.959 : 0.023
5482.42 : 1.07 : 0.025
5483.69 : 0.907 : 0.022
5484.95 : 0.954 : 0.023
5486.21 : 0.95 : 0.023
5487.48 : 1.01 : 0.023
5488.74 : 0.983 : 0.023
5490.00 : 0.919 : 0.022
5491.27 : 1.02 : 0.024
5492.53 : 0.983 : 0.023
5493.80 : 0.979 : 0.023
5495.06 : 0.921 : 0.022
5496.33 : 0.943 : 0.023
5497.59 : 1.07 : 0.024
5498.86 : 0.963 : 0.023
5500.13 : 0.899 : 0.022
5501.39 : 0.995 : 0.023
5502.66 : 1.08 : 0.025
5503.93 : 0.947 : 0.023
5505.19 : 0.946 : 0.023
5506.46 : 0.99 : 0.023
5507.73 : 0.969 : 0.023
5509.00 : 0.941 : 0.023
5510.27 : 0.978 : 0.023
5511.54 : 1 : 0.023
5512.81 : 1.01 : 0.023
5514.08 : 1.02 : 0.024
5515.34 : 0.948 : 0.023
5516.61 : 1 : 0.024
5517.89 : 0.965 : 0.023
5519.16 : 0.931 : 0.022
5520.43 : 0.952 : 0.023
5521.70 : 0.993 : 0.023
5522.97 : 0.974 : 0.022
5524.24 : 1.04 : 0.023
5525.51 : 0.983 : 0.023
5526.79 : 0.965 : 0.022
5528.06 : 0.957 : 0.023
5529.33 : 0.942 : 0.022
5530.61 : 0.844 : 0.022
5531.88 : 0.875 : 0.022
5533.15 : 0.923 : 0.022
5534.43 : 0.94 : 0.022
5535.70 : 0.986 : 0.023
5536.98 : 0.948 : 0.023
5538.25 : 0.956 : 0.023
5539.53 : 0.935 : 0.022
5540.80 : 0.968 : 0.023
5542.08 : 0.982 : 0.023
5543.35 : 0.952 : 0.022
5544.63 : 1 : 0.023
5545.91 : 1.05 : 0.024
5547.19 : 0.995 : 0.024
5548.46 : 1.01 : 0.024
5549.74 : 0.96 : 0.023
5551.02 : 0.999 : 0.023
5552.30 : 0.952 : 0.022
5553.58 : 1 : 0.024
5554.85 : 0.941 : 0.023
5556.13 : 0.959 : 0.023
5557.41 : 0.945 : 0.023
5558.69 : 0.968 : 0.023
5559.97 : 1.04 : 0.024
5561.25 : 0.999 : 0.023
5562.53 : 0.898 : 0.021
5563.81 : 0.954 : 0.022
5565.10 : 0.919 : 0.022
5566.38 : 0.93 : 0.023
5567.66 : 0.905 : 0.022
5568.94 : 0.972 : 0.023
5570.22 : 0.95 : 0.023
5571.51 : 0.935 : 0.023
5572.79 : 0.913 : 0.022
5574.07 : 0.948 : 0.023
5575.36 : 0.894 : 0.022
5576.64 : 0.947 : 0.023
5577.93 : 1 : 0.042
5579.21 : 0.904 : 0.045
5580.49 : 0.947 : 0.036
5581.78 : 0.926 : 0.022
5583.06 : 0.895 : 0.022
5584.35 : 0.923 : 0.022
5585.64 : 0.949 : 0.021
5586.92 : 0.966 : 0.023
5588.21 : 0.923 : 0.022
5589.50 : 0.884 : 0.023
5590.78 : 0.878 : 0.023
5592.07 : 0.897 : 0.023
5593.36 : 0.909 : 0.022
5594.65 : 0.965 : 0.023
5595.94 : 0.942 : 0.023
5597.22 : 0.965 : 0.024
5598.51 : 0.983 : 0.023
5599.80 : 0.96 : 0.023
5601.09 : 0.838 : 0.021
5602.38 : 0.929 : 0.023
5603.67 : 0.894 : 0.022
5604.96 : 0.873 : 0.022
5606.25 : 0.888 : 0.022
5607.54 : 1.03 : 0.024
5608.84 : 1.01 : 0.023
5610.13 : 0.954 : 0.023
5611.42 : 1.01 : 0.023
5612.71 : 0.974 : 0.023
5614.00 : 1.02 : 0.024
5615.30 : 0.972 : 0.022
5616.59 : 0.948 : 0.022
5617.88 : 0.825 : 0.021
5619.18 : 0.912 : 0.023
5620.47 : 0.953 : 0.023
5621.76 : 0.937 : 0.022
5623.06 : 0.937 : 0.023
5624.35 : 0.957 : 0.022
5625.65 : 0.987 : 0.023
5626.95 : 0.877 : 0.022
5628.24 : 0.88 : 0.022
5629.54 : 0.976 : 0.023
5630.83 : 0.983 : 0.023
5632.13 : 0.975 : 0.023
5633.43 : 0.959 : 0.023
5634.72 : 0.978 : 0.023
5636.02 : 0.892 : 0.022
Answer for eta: 6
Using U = 7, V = 4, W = 5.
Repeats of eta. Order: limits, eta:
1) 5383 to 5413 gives 4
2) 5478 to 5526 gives 6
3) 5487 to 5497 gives 1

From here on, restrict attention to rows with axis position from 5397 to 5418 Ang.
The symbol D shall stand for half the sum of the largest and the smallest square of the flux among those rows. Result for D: 0.90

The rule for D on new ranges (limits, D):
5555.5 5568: 0.94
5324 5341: 0.84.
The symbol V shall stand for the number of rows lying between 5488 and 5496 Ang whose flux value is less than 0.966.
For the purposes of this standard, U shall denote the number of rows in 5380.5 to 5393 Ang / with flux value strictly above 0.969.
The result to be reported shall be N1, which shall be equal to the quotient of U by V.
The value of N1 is 3.50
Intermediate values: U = 7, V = 2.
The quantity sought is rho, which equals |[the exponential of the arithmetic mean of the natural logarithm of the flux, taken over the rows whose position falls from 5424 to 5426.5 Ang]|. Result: 0.93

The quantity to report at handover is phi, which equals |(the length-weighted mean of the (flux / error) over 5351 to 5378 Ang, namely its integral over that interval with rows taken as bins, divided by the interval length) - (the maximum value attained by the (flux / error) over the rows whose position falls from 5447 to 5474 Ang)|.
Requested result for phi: 1.4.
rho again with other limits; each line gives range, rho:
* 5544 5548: 1.01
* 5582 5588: 0.93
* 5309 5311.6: 0.95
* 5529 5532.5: 0.89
